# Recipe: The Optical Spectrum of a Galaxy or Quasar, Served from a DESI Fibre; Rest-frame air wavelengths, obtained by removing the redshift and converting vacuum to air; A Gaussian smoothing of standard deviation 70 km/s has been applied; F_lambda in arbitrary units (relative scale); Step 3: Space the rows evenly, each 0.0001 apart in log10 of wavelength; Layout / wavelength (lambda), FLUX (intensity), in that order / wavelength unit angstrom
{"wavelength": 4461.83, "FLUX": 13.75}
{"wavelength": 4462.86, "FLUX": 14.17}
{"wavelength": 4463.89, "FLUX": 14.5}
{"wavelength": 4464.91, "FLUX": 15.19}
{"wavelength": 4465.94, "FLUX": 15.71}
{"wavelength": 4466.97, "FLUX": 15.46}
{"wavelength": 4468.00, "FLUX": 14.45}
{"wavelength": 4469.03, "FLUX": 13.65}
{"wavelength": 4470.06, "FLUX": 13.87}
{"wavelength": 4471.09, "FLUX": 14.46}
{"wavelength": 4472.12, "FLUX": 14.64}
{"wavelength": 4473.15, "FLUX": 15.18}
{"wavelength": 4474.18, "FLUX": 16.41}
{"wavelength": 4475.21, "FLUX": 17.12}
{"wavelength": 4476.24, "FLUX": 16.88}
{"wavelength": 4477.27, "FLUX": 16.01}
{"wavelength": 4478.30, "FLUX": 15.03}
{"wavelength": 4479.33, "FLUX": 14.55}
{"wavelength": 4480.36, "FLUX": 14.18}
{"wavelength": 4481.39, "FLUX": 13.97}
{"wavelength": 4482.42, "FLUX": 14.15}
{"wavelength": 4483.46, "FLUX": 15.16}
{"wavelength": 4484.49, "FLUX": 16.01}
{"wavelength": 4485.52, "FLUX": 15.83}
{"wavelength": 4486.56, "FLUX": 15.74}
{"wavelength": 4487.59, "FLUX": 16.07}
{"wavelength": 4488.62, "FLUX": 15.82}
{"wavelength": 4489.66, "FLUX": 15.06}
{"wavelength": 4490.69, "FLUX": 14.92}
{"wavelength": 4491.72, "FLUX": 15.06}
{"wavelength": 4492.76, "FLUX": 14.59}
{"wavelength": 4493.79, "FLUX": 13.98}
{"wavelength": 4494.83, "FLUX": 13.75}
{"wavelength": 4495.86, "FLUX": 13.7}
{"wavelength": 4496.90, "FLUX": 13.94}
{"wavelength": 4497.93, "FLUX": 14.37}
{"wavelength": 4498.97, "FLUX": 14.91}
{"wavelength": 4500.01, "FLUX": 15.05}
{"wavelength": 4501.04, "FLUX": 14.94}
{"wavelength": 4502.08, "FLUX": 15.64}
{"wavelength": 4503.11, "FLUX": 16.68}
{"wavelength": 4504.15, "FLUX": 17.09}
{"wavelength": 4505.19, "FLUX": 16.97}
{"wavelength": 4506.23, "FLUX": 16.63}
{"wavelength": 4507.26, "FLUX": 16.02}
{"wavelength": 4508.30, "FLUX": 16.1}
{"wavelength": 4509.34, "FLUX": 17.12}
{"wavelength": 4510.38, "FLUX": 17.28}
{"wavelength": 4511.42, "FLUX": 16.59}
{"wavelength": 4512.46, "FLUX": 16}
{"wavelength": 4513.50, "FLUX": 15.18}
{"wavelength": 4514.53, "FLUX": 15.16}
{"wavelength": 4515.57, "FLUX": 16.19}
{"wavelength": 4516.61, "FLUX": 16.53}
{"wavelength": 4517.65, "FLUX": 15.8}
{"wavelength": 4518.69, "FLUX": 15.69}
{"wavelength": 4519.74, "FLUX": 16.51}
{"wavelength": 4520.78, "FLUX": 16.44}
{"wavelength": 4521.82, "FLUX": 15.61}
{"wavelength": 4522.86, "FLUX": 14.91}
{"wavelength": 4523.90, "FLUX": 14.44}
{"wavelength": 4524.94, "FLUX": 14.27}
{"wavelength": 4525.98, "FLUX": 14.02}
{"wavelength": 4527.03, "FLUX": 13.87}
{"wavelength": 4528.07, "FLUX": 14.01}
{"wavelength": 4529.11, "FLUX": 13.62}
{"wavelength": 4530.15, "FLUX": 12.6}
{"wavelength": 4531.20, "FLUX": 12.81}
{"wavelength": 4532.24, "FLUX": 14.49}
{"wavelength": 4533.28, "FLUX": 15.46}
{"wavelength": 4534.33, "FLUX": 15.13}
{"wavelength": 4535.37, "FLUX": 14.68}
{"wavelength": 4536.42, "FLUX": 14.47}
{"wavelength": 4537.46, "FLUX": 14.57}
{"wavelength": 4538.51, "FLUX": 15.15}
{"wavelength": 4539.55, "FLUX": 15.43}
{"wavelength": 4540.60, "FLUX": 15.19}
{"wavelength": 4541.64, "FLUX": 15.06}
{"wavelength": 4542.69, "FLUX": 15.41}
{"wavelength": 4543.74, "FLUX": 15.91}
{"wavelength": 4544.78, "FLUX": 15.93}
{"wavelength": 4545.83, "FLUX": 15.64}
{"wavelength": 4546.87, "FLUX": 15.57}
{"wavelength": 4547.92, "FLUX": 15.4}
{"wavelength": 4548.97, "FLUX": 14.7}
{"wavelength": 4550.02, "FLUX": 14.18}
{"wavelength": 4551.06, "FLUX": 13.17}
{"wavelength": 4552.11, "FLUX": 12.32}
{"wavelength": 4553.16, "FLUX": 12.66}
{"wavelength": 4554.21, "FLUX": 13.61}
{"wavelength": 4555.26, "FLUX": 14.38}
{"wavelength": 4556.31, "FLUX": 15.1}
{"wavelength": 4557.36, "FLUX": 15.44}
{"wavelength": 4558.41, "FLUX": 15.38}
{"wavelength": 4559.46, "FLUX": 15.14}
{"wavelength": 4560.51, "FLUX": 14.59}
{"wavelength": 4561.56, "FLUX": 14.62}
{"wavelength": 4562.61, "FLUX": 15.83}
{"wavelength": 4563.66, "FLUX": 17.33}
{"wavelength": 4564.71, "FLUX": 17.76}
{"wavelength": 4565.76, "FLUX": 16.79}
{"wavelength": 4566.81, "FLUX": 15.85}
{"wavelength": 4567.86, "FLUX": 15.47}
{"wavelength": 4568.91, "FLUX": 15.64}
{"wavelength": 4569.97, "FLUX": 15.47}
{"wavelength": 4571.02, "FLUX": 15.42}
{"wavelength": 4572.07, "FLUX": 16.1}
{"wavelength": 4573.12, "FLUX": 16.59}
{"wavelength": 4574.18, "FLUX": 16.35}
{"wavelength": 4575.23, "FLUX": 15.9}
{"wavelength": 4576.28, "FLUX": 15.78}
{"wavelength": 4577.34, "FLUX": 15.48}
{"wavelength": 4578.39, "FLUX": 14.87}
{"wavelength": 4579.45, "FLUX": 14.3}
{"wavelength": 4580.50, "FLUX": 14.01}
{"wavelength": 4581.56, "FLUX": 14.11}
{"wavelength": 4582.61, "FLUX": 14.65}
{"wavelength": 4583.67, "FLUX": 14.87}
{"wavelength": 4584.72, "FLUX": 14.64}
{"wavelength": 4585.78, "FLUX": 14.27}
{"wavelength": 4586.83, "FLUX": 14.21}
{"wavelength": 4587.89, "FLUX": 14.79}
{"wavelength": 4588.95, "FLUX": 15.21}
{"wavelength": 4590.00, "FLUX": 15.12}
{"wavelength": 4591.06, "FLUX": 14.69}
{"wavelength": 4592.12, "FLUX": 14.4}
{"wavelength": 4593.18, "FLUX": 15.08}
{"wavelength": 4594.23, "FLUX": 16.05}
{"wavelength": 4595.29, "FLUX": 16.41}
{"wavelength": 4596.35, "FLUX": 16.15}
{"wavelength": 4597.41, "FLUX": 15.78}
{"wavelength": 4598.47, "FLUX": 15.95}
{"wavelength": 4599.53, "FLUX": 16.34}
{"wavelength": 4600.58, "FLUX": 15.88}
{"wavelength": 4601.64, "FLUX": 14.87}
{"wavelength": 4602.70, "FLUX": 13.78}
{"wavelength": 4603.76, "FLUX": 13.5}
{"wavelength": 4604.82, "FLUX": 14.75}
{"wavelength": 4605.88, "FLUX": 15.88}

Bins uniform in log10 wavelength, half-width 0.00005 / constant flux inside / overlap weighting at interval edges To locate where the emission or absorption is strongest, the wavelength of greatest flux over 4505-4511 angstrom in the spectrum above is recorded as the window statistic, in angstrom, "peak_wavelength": 4510.38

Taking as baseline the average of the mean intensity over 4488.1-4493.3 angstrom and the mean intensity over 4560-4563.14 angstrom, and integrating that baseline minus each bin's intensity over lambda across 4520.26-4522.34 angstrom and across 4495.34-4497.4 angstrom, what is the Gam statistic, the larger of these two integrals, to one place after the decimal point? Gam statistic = 2.6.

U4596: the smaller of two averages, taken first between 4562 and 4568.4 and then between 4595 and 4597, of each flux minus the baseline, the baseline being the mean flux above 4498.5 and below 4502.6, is 1.1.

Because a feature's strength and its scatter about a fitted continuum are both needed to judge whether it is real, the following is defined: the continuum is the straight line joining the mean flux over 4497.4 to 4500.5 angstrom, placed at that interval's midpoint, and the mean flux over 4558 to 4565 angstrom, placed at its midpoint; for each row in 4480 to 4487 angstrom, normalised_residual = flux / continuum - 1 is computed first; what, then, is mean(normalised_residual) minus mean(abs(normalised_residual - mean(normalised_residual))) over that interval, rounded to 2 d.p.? -0.02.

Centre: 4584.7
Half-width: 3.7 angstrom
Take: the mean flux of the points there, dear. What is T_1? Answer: 14.5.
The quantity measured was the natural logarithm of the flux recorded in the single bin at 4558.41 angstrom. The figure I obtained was 2.73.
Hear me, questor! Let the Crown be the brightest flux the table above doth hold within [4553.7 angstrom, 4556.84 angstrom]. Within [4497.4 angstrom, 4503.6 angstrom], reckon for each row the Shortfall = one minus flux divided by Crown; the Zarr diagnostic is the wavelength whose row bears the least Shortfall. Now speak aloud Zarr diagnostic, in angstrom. 4503.11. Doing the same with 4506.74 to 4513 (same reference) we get 4510.38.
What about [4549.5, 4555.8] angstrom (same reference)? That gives 4555.26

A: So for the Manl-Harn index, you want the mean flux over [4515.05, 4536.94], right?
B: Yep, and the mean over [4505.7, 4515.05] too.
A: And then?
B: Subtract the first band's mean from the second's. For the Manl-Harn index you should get 1.4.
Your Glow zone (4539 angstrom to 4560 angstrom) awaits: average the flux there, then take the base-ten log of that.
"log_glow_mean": 1.17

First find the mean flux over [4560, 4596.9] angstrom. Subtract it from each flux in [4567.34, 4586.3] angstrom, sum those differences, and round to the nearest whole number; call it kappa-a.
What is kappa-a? -3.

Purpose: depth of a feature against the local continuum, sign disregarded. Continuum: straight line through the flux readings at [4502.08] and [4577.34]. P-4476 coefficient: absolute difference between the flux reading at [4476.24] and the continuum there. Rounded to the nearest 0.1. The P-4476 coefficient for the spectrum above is 1.2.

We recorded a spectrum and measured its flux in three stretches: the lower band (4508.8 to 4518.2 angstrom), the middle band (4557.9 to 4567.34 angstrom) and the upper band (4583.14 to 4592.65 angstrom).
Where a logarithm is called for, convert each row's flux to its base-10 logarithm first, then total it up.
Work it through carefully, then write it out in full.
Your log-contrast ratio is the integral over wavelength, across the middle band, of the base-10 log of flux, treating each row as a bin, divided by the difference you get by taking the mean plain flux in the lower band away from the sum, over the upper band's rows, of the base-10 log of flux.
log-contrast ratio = -2.0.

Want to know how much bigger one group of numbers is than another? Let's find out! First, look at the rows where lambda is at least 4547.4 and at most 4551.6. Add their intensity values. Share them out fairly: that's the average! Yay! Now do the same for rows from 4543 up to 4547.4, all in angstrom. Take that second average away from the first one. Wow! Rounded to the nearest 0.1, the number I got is -1.4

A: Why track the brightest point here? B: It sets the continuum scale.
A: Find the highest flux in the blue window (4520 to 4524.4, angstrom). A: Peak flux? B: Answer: 16.44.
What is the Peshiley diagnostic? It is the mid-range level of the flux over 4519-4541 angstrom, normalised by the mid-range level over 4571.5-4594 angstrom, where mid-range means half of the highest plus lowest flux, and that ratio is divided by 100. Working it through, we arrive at 0.0095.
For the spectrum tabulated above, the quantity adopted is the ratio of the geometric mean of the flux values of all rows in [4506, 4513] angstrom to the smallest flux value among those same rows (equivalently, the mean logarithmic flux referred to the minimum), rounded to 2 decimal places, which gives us 1.03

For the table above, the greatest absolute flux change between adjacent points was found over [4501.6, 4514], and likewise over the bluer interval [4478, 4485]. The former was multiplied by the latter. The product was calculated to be 1.05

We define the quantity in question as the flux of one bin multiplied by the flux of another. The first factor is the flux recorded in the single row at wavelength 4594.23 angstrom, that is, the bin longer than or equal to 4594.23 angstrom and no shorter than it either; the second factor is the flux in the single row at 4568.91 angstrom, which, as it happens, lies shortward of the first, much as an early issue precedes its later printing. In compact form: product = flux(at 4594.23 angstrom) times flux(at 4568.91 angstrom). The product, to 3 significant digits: 251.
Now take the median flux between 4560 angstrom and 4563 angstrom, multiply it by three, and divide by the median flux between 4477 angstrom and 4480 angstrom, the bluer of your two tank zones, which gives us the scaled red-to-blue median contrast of 2.9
